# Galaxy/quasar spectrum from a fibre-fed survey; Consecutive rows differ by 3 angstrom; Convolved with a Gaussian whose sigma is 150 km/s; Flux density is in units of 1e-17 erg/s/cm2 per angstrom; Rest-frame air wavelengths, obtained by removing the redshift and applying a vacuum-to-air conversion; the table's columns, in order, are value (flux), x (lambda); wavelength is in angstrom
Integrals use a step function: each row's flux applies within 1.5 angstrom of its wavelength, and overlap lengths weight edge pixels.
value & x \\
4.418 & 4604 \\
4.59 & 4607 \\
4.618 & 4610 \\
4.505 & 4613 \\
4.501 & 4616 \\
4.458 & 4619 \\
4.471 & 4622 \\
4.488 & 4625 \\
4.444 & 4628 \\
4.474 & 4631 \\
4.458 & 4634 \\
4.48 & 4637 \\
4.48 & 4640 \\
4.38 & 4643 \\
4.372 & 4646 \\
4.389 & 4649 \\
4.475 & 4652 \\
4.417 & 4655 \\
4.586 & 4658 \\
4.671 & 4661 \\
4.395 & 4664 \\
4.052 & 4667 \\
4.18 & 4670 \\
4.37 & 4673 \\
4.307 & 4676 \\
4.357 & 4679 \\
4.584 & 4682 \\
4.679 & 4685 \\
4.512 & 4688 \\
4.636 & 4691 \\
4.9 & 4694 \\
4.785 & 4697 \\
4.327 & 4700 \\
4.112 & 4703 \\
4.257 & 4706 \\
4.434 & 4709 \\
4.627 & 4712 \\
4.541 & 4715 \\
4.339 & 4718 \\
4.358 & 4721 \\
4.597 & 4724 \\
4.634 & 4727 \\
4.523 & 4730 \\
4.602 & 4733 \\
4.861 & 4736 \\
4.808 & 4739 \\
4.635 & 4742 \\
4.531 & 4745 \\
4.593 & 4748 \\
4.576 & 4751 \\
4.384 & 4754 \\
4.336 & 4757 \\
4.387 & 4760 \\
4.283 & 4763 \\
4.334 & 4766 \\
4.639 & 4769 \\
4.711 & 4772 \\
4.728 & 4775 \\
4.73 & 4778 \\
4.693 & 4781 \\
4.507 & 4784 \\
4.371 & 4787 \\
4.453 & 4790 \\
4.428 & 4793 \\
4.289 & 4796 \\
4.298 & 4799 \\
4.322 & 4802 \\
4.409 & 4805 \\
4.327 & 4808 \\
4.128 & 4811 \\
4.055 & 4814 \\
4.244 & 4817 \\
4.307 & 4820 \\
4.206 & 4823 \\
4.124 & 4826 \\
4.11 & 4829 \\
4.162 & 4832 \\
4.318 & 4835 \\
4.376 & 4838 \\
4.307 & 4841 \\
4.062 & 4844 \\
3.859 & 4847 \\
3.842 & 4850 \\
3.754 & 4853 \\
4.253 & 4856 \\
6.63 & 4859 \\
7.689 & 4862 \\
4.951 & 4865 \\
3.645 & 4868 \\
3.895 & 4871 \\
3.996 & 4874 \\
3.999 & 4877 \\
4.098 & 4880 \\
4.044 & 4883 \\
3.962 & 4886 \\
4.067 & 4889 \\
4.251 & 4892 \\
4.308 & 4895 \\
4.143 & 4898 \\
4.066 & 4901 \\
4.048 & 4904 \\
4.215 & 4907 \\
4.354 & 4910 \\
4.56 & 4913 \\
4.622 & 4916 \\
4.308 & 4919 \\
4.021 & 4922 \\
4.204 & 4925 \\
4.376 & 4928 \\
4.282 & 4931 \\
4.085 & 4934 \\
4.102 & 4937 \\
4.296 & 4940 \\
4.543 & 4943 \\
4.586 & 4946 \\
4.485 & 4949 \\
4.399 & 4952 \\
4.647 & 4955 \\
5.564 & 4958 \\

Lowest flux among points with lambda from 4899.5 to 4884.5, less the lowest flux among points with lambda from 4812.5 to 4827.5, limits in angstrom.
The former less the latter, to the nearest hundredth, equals -0.09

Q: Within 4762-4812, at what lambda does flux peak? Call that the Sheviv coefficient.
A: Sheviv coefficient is 4778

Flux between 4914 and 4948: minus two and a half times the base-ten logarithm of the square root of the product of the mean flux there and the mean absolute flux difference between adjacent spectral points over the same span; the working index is 0.2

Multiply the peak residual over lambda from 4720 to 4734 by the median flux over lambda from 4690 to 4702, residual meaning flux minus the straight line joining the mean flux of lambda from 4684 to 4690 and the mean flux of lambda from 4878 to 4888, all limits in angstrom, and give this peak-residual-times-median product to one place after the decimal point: 0.7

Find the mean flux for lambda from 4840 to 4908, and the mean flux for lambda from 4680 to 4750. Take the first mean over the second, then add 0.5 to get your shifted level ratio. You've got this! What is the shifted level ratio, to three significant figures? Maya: 1.45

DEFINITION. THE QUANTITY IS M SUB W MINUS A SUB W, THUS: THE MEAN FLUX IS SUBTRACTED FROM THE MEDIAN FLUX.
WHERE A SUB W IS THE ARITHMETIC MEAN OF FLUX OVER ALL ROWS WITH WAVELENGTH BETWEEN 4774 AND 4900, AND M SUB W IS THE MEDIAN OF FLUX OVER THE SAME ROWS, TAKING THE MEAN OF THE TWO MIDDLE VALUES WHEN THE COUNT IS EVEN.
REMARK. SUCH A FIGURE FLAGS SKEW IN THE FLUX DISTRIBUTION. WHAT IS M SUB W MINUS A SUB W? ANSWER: -0.11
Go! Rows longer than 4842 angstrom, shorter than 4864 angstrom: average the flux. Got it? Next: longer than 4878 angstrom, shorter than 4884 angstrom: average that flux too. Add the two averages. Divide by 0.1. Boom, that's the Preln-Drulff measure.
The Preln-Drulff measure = 89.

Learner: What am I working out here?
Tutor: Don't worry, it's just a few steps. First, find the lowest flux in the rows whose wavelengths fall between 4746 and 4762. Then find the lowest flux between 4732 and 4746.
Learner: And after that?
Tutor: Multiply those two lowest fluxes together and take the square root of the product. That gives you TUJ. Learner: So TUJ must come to 4.43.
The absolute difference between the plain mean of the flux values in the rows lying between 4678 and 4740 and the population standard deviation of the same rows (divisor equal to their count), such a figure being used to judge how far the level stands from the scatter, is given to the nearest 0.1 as 4.3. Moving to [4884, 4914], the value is 4.0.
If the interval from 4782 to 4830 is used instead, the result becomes 4.2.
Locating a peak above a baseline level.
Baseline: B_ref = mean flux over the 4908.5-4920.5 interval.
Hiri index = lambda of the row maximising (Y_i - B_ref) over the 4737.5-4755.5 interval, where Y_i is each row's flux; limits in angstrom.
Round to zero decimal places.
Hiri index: 4739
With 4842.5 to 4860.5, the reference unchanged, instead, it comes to 4859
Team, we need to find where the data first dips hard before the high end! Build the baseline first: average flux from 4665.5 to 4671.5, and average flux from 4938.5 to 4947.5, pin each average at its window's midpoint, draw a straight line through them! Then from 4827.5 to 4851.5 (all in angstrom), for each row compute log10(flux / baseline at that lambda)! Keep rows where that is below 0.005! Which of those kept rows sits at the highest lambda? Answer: 4850 angstrom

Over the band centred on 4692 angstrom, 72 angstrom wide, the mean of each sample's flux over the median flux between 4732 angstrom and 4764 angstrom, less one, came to -0.02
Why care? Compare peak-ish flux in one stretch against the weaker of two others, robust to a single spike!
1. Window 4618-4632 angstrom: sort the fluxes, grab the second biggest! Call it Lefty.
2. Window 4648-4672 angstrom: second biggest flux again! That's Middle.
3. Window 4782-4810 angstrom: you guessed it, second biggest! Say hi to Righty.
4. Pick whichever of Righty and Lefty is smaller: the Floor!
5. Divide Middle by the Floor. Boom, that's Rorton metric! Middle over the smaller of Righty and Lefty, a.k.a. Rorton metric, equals 1.030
